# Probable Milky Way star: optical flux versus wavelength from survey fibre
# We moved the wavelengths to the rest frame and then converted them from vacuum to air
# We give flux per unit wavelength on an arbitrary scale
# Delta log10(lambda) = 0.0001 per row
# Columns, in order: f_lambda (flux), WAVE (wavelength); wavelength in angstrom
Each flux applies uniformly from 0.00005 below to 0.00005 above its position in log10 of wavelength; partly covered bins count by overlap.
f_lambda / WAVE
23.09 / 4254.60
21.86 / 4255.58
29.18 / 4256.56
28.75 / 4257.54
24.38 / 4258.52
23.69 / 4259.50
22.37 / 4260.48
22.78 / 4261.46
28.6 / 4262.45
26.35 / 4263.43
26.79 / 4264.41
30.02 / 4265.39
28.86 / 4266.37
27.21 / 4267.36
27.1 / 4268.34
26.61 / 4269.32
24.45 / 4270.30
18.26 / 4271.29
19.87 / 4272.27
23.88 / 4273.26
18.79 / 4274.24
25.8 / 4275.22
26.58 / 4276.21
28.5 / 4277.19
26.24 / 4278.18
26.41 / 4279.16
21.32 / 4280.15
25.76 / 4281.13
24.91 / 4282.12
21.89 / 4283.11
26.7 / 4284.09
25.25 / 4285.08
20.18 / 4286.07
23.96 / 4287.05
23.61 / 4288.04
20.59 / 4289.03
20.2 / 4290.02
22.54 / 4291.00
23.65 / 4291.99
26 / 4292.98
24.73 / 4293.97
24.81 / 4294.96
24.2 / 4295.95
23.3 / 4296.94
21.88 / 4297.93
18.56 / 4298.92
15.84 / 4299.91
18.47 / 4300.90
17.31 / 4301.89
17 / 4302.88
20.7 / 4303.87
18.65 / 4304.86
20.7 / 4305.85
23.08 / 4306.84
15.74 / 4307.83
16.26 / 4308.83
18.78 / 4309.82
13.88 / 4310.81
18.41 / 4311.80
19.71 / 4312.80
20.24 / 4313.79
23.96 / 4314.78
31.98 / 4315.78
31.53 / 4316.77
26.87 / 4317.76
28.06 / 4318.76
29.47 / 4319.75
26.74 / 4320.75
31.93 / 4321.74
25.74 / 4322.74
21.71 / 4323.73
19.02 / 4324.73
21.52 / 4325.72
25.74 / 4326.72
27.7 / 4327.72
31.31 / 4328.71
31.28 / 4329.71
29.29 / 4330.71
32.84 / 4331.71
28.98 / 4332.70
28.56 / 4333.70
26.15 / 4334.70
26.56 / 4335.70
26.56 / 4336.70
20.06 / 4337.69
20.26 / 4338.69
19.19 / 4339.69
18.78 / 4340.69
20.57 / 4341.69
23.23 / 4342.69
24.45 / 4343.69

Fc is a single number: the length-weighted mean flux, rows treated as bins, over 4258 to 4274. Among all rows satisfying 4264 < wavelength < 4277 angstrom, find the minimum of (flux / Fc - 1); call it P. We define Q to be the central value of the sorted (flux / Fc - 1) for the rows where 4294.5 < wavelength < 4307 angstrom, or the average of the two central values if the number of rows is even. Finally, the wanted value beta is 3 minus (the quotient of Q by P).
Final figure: 2.36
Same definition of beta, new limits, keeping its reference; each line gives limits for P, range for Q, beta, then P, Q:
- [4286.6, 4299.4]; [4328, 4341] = 3.25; -0.257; 0.063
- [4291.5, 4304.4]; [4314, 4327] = 3.19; -0.366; 0.070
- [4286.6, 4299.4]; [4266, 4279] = 3.20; -0.257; 0.050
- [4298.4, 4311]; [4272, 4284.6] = 3.07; -0.444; 0.031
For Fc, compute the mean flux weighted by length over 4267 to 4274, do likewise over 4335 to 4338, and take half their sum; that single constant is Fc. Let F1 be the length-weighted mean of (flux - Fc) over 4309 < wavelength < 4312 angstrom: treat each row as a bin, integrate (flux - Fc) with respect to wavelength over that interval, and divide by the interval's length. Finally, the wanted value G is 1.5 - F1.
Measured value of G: 9.0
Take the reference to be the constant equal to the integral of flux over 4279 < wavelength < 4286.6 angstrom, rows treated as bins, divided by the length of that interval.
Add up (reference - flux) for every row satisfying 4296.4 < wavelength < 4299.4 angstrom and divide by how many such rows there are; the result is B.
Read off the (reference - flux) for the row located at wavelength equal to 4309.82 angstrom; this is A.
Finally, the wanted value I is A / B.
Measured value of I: 1.9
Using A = 5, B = 2.7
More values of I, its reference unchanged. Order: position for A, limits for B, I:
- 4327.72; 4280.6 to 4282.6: 2.7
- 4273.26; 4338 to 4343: 0.0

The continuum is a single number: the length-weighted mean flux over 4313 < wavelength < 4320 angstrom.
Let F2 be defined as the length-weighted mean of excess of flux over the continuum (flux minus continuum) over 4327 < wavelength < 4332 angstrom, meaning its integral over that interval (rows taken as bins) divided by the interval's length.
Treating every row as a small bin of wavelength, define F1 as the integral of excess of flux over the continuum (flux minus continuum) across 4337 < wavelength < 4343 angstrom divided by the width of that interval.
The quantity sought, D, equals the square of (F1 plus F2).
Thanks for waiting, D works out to 12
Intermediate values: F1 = -7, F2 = 3.1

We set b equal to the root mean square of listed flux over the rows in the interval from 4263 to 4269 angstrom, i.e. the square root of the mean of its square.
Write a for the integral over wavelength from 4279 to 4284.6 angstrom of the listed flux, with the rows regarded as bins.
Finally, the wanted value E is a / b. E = 4.9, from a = 136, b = 27.8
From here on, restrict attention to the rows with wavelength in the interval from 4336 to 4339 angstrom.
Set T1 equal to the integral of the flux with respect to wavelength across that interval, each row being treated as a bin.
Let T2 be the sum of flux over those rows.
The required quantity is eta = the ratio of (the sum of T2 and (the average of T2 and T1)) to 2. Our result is 67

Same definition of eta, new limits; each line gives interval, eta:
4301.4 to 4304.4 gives 55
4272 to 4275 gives 63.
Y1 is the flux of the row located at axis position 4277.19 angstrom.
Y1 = 28.5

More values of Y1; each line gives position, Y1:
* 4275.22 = 25.8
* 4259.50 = 23.69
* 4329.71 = 31.28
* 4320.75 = 26.74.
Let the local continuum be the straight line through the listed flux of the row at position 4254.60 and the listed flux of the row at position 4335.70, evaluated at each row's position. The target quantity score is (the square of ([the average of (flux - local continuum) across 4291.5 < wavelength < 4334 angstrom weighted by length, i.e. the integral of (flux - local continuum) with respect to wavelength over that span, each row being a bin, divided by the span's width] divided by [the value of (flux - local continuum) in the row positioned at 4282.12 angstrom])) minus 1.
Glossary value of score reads 8.3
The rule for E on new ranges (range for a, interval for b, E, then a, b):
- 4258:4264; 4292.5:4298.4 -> 6.1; 148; 24.2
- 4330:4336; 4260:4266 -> 6.6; 173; 26.3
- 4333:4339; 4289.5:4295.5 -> 6.3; 150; 23.7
